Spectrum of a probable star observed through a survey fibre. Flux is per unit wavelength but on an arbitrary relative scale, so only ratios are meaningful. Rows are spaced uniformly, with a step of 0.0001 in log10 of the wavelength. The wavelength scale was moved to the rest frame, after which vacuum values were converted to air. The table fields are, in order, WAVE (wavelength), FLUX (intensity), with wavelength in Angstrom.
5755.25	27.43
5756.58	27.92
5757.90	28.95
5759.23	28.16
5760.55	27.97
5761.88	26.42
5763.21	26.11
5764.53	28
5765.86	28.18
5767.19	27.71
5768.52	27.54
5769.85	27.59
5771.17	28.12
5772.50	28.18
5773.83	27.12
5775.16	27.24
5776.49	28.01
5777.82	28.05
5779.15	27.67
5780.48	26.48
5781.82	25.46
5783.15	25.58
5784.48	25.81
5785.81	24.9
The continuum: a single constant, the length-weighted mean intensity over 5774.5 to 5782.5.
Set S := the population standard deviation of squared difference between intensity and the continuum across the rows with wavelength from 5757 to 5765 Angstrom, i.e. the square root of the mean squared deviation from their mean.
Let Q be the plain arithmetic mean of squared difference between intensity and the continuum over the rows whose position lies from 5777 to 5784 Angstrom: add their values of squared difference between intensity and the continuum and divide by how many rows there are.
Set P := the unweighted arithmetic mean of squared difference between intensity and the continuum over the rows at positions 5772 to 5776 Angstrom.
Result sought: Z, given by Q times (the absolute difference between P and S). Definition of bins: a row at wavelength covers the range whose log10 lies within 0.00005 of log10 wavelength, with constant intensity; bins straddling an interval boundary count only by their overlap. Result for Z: 0.8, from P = 0.37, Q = 1.3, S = 1.0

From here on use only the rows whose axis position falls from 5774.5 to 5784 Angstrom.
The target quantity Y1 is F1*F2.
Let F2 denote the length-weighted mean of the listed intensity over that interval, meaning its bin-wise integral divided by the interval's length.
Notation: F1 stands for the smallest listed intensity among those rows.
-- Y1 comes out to 685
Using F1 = 25.46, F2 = 26.9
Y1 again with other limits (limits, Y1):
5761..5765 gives 701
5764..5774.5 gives 754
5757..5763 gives 733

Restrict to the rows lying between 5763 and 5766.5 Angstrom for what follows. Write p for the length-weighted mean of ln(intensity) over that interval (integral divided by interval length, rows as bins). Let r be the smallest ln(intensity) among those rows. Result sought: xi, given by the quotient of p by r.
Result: 1.02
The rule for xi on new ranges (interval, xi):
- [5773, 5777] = 1.00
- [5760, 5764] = 1.01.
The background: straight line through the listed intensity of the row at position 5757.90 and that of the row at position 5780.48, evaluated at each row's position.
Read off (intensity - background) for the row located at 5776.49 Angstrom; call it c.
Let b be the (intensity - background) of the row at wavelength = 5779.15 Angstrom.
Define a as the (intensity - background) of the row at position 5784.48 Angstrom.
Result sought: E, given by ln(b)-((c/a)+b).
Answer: 3.7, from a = -0.2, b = 1.04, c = 1.09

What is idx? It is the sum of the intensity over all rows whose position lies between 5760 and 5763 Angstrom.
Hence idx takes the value 54.4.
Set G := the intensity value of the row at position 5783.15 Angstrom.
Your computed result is 25.58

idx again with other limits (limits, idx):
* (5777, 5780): 55.7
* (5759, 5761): 56.1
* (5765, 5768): 55.9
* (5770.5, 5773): 56.3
